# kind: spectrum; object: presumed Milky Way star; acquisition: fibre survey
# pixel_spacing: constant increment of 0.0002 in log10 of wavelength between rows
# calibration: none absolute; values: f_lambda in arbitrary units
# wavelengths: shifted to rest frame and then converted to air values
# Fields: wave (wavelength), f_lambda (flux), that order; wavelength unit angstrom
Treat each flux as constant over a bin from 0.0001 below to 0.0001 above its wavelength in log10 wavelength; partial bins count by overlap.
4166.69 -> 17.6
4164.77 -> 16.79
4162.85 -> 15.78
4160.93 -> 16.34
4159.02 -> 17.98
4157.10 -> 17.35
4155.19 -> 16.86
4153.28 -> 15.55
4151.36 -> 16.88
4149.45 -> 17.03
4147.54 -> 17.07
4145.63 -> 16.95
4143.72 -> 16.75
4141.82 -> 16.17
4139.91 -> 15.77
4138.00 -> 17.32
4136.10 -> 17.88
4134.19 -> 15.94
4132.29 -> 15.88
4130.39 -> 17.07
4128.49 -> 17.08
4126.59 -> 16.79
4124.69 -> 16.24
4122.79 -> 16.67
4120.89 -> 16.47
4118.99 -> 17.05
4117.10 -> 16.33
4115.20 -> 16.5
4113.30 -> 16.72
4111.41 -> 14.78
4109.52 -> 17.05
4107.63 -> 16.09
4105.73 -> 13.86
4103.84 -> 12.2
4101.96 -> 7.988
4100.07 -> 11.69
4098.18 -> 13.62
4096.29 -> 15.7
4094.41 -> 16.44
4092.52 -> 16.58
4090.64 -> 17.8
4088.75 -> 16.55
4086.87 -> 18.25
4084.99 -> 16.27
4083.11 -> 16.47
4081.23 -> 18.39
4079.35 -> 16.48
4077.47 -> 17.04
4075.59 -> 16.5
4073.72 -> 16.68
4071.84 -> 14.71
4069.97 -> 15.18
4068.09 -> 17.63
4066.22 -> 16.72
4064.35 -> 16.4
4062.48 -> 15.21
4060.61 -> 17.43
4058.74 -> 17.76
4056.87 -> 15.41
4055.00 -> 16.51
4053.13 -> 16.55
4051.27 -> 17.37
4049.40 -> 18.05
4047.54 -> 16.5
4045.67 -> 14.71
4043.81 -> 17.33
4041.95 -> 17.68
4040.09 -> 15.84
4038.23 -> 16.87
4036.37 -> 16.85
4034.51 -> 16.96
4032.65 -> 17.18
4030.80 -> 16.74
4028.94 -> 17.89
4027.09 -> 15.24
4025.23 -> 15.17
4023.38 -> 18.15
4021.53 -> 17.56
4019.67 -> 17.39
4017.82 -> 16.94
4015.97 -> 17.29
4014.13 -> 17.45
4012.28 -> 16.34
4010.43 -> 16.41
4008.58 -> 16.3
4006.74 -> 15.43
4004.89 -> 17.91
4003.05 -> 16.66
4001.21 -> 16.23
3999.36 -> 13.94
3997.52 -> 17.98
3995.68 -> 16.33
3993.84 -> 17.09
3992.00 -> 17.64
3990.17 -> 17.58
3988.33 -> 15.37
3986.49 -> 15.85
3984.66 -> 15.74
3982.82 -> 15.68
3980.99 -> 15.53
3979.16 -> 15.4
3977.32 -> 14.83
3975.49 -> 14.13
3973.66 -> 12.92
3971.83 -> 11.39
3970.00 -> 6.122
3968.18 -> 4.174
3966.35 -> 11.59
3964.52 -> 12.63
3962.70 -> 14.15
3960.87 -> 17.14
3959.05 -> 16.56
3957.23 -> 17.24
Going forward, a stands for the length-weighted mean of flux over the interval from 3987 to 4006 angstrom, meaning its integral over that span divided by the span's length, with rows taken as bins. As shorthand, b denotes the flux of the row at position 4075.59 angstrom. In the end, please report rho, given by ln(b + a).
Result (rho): 3.50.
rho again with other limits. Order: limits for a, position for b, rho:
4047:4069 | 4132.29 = 3.49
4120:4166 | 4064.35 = 3.50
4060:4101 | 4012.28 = 3.48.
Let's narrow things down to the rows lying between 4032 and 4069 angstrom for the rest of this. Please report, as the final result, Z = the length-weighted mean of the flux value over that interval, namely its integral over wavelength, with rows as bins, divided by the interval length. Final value 16.7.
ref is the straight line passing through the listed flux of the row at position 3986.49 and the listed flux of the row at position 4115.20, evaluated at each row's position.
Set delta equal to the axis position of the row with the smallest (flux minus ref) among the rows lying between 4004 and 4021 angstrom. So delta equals 4006.74 angstrom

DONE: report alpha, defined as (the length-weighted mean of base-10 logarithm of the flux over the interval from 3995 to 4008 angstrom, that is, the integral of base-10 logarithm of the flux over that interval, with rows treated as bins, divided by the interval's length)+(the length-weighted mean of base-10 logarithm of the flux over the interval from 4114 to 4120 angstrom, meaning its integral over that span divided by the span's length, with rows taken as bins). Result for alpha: 2.43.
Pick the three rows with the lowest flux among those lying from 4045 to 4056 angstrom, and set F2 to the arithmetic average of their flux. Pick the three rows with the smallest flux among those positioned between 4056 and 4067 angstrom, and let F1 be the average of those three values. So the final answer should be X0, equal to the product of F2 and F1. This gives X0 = 249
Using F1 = 15.7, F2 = 15.9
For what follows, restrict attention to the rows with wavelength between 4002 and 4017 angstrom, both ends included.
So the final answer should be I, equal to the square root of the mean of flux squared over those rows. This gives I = 16.7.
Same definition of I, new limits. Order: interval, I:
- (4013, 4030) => 17.0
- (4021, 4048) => 16.7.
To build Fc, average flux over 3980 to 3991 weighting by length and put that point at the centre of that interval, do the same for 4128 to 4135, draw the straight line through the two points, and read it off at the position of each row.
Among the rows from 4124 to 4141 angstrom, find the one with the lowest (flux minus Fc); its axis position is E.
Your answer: 4139.91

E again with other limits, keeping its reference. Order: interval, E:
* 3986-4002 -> 3999.36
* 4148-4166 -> 4153.28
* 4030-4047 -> 4045.67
